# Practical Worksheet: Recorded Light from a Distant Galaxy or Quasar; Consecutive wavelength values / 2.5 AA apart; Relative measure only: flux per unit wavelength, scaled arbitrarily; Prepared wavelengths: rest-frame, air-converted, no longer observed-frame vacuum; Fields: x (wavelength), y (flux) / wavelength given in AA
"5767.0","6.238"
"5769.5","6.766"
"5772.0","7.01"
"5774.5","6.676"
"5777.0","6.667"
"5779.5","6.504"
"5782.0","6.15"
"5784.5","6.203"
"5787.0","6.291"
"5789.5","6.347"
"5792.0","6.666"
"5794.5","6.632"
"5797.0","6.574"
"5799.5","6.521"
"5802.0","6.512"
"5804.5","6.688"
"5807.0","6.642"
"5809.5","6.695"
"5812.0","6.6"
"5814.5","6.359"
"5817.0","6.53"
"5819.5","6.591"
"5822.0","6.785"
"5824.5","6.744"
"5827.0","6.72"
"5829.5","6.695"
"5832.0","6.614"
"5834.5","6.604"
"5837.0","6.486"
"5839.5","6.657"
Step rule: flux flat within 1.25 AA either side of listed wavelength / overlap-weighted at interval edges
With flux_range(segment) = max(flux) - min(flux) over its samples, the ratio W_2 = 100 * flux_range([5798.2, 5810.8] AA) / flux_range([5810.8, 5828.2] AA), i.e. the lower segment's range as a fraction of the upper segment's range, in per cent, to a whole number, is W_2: 43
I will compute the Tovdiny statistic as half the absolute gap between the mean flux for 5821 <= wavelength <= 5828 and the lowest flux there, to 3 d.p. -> 0.015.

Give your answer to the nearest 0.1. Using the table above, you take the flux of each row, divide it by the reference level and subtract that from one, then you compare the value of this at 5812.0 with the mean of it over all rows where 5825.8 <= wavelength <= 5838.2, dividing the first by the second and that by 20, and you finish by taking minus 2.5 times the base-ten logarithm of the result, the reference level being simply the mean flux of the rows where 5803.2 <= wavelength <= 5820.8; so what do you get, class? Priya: 4.4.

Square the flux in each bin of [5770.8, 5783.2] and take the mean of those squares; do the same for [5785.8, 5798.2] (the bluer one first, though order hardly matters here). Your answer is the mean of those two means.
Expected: 43.0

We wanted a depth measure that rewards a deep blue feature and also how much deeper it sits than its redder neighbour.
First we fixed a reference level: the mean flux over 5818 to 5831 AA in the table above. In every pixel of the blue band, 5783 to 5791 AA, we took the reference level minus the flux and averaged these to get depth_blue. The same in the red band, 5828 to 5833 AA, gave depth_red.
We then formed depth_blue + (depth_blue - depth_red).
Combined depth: 0.8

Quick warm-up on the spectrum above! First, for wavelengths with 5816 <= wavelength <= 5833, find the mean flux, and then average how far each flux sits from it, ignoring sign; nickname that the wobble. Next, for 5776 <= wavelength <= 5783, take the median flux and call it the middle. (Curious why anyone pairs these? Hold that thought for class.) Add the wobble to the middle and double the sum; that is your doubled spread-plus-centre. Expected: 13.2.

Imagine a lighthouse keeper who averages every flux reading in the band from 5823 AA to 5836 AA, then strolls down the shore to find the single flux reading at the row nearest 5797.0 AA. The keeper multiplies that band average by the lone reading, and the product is 43.9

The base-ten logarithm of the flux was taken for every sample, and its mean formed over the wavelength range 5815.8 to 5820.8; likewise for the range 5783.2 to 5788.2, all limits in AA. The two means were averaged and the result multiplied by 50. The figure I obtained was 40.3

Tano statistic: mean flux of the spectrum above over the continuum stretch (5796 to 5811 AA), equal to 6.61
